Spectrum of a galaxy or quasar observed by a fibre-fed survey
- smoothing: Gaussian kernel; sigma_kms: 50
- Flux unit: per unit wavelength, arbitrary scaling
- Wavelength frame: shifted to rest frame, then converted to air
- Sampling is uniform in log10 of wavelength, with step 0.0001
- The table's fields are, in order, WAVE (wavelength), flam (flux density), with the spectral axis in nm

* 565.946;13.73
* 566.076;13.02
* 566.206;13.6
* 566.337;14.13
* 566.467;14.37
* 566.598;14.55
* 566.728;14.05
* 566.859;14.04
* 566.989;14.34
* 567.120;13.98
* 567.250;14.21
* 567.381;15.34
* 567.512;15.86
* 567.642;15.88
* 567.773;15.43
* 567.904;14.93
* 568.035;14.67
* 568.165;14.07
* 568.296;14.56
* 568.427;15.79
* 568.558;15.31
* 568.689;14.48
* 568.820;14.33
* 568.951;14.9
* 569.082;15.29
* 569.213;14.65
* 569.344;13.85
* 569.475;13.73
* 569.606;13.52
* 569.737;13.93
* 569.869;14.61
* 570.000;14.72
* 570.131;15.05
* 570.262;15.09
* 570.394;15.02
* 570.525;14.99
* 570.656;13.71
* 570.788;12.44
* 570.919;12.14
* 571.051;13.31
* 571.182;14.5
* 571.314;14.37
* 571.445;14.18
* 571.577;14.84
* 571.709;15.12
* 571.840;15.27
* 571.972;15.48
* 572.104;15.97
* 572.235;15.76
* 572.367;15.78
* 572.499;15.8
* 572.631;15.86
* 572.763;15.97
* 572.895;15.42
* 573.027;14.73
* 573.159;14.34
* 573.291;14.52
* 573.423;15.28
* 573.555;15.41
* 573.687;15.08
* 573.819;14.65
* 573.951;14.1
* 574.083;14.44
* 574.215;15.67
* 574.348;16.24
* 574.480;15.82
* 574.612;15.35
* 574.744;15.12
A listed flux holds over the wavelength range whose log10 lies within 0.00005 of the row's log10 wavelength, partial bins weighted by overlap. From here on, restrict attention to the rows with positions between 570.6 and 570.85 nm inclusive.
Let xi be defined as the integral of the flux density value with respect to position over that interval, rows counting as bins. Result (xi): 3.3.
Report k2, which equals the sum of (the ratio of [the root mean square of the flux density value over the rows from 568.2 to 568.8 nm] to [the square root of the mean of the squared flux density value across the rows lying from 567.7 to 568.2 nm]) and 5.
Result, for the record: 6.02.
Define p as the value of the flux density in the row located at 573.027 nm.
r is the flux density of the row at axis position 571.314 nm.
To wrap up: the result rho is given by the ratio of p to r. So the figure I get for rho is 1.03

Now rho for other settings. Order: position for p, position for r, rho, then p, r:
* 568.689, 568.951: 0.97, 14.48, 14.9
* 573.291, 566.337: 1.03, 14.52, 14.13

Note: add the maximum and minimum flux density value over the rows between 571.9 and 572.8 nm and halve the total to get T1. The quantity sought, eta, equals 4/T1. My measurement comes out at 0.254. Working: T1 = 15.7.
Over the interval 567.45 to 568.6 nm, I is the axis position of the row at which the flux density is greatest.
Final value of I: 567.642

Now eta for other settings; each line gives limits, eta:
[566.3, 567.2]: 0.280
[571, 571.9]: 0.280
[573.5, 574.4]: 0.264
